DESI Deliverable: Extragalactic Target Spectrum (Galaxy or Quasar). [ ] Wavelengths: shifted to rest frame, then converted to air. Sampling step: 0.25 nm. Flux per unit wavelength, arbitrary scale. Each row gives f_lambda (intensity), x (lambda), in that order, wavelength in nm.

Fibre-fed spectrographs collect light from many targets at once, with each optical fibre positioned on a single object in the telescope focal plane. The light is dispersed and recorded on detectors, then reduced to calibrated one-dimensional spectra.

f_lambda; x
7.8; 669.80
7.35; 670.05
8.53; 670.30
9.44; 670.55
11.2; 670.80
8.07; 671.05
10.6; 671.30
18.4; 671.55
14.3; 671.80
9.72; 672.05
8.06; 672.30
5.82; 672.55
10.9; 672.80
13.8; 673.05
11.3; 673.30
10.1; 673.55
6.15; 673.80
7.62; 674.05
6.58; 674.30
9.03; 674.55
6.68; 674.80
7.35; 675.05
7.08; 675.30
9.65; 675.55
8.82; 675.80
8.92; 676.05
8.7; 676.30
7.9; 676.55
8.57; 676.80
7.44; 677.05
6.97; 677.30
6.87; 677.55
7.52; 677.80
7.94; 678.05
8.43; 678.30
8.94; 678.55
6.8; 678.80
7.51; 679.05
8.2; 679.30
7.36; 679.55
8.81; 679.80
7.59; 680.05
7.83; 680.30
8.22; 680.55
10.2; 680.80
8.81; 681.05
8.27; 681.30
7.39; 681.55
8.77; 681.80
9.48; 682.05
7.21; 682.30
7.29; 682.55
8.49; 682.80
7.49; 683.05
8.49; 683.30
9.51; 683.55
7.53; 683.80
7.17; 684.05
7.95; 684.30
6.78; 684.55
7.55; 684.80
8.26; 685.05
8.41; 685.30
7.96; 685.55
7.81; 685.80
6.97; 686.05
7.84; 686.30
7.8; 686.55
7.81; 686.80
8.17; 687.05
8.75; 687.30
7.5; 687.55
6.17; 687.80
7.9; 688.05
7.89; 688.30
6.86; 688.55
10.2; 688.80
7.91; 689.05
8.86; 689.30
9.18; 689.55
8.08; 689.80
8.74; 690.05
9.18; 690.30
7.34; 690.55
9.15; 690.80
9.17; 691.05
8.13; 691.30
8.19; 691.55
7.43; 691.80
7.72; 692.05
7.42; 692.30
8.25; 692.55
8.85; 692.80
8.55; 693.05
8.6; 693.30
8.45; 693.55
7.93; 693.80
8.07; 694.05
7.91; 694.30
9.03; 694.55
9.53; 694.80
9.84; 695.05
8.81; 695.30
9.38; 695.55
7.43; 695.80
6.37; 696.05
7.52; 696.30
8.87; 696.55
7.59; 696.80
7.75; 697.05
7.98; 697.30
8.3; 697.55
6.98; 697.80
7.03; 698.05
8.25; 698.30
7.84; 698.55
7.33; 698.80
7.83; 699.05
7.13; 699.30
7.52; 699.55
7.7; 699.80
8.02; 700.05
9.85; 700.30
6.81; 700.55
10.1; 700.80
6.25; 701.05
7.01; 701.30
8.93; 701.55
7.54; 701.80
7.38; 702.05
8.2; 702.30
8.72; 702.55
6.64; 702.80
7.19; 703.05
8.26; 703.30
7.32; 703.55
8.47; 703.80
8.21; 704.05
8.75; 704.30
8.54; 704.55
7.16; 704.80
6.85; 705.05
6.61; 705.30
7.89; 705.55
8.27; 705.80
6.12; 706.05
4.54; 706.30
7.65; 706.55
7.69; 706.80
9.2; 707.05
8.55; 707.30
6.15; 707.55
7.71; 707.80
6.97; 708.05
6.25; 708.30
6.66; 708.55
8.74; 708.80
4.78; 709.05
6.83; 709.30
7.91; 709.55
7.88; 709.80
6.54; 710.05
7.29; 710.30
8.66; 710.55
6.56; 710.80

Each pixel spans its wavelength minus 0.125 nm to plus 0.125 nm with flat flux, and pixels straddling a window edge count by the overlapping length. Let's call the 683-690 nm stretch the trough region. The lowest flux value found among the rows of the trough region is 6.17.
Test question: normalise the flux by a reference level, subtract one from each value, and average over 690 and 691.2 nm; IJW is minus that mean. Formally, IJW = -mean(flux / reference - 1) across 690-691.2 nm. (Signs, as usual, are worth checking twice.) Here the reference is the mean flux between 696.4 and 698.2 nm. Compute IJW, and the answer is -0.12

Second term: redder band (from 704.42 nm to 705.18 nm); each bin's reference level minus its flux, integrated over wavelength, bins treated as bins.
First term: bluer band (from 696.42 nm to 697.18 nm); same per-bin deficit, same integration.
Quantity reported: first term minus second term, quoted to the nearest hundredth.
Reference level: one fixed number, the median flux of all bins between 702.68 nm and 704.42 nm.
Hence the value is -0.42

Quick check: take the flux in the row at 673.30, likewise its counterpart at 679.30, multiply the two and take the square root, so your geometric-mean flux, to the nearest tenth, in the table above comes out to 9.6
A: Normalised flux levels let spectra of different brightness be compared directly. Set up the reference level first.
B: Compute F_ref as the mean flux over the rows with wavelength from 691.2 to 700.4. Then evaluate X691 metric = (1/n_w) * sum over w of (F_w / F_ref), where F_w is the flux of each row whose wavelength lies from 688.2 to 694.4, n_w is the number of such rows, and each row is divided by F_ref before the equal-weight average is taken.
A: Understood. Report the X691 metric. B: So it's 1.03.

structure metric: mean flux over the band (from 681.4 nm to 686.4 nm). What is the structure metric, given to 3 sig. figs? 7.92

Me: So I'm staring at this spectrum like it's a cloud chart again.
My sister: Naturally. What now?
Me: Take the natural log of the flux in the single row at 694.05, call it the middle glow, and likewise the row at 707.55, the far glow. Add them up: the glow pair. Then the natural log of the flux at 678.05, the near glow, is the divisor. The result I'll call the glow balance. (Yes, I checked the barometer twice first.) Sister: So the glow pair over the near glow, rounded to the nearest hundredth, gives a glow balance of 1.88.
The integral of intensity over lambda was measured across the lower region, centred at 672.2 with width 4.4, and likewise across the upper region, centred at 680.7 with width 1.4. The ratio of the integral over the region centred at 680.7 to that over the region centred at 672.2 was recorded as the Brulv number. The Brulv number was 0.3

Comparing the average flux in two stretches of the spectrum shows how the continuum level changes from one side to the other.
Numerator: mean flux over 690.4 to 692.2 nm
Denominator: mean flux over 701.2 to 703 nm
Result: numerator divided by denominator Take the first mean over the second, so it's 1.05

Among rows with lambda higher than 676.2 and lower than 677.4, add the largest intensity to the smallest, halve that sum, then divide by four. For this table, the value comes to 1.96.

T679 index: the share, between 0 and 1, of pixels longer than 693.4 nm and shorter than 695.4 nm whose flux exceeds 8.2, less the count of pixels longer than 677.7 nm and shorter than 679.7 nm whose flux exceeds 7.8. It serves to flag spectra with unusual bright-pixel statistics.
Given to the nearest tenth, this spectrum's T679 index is -3.4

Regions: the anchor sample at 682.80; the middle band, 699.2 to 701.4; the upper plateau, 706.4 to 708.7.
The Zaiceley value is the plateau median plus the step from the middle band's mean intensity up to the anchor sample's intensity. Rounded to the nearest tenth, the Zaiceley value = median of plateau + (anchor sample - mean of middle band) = 8.3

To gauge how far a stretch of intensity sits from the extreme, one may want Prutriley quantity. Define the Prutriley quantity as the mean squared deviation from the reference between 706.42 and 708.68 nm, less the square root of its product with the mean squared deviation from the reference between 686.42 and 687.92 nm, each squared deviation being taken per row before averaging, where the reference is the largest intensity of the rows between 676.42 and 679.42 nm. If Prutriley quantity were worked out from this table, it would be 0.6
